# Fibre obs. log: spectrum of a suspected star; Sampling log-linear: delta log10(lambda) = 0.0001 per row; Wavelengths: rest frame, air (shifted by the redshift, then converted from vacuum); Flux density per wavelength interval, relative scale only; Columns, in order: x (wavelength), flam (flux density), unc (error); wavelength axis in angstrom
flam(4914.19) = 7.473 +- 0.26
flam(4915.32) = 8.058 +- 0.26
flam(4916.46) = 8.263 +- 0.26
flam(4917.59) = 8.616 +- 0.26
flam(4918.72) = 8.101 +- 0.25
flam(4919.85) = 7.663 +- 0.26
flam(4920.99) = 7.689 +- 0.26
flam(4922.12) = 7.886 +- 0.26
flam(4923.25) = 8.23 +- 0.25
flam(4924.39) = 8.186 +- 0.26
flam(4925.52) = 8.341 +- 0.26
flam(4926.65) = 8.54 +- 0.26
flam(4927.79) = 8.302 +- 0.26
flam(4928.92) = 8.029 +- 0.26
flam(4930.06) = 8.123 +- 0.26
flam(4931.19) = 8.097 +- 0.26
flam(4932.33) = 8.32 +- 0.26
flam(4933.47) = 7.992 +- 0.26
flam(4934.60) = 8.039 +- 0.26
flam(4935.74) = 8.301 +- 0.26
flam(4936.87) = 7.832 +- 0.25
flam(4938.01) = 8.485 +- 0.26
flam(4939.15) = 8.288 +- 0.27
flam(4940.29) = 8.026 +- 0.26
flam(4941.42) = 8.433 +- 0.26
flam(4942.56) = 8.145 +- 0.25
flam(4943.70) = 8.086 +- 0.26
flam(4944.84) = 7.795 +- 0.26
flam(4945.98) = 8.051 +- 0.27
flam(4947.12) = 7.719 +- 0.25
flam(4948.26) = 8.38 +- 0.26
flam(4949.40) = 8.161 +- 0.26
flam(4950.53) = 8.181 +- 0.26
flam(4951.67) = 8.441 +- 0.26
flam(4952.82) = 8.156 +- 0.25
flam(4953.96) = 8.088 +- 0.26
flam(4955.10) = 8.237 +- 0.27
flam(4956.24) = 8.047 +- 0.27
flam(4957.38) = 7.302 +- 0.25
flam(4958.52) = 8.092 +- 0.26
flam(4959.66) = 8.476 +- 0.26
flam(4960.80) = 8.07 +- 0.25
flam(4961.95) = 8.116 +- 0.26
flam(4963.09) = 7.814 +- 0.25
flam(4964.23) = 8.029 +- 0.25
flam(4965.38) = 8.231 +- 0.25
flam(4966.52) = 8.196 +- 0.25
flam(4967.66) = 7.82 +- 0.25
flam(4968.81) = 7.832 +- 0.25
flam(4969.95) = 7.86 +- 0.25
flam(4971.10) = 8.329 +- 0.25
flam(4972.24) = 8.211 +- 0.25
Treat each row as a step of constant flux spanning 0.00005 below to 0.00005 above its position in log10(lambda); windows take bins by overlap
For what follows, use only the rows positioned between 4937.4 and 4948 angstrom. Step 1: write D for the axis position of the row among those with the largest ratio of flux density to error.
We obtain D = 4938.01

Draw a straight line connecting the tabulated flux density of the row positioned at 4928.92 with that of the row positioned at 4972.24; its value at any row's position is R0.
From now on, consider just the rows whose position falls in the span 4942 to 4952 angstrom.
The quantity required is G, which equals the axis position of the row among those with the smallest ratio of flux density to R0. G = 4947.12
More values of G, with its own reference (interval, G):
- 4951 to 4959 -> 4957.38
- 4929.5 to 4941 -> 4936.87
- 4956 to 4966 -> 4957.38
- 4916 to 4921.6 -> 4919.85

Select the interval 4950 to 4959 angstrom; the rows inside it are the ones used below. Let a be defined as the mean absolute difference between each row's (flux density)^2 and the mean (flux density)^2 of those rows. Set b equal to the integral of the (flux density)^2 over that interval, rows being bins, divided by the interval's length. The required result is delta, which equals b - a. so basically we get 62.1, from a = 3.1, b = 65.1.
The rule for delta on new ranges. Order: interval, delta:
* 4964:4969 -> 62.0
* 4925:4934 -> 64.9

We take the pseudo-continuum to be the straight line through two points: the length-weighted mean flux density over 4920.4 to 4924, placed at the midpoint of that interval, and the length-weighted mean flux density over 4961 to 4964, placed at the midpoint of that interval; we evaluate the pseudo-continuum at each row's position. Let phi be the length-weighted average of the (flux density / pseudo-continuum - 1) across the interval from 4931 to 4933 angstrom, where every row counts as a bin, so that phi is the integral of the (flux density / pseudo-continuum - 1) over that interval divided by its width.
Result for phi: 0.035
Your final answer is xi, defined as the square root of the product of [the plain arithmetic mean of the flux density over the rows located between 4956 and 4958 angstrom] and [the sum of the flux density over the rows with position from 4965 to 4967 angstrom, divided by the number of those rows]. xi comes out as 7.94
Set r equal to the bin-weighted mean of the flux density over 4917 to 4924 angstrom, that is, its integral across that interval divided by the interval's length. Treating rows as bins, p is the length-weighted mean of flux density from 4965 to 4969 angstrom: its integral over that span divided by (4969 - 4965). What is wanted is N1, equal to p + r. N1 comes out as 16.1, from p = 8.03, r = 8.04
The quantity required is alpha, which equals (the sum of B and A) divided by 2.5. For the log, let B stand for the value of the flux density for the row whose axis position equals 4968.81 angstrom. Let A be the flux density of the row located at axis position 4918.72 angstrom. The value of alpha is 6.37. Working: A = 8.101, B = 7.832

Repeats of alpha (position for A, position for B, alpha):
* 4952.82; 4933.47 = 6.46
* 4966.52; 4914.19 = 6.27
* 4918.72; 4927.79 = 6.56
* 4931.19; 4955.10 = 6.53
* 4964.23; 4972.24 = 6.50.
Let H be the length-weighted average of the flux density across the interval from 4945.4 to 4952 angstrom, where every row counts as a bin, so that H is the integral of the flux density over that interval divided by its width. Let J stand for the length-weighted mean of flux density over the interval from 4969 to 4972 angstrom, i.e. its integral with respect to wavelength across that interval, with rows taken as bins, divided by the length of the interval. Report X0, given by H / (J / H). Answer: 8.22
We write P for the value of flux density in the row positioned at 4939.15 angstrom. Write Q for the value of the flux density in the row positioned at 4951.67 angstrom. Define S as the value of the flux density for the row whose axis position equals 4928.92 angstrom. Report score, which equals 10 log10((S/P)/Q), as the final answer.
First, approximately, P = 8.288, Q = 8.441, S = 8.029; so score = -9.40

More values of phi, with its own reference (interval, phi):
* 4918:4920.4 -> 0.000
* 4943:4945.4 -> -0.001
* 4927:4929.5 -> 0.033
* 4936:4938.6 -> 0.029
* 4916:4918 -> 0.064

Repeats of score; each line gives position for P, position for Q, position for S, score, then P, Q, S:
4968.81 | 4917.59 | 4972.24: -9.15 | 7.832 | 8.616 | 8.211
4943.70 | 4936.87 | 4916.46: -8.84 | 8.086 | 7.832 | 8.263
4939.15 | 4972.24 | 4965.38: -9.17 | 8.288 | 8.211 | 8.231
